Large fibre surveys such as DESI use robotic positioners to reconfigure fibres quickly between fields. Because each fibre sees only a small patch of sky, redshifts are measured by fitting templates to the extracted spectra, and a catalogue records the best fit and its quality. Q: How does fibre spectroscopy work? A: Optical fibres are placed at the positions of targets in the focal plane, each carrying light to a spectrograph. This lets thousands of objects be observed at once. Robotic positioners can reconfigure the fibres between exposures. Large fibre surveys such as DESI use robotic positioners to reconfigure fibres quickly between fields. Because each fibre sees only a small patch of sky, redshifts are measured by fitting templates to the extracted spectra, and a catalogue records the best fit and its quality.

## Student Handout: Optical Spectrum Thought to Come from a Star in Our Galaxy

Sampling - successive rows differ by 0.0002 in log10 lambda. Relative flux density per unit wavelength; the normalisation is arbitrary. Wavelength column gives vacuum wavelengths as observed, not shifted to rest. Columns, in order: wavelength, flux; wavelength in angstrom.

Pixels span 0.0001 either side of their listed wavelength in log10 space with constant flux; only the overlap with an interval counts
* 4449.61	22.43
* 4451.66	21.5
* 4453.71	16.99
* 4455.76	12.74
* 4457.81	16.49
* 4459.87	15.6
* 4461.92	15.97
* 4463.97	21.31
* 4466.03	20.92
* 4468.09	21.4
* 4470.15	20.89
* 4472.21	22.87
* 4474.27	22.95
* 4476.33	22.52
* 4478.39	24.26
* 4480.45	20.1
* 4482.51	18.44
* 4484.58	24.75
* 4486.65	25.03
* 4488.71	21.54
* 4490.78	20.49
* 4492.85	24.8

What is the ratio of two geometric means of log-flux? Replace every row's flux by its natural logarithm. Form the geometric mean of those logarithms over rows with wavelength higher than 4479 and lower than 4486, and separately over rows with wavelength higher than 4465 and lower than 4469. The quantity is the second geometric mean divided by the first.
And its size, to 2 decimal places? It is 1.00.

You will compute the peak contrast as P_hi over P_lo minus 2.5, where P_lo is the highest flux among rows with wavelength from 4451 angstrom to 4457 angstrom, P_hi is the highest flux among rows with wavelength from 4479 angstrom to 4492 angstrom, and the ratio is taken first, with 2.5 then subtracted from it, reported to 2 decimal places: -1.34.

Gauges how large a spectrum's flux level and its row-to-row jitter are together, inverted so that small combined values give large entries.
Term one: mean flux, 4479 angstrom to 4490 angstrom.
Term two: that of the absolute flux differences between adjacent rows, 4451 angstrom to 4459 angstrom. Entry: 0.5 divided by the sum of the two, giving 0.0191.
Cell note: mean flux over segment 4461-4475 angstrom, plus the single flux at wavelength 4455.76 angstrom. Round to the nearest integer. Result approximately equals 34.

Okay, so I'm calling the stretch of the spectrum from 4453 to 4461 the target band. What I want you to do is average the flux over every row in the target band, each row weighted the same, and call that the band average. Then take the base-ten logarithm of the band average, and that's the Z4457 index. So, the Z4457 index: 1.19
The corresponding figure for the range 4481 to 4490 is 1.35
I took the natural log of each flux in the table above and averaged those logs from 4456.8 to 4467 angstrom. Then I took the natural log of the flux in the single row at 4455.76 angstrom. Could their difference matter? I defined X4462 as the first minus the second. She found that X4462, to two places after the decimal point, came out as 0.34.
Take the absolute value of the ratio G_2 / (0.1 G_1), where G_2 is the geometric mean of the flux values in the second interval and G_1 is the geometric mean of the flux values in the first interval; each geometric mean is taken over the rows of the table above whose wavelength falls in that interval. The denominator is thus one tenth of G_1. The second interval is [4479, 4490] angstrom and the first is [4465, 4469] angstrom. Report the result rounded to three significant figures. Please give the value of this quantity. 10.3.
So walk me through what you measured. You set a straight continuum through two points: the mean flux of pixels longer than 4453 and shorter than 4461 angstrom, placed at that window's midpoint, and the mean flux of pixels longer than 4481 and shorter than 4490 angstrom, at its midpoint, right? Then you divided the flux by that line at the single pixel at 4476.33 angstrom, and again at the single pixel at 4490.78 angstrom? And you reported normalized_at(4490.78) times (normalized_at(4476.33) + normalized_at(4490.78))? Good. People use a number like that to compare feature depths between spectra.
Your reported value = 1.7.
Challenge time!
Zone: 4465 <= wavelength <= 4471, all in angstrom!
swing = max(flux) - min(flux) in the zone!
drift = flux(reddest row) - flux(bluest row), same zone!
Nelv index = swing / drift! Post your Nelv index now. -17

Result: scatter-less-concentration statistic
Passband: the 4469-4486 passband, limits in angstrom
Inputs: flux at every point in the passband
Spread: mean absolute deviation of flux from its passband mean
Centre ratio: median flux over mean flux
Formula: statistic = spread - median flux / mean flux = 0.69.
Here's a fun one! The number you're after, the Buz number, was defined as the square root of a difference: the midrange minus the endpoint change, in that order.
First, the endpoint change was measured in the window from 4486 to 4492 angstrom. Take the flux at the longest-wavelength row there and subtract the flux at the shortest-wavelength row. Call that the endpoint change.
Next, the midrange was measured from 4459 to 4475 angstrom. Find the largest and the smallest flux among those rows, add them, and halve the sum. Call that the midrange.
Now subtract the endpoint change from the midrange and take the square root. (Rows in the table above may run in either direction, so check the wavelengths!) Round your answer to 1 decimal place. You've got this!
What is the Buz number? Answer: 4.9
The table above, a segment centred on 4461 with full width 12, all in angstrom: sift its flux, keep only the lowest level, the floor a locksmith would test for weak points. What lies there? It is 12.74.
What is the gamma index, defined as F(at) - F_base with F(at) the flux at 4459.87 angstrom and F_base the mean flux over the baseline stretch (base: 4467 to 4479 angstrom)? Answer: -7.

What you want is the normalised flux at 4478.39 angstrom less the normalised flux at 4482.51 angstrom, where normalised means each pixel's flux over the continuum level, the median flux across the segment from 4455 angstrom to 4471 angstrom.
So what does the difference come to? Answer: 0.31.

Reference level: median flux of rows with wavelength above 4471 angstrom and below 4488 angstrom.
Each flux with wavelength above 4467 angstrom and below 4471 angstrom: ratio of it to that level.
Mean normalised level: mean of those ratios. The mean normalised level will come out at 0.92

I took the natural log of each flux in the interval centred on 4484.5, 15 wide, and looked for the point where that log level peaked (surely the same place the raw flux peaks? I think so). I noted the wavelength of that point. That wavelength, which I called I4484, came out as 4486.65 angstrom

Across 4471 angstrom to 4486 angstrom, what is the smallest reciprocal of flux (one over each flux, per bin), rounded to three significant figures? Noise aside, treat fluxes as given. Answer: 0.0404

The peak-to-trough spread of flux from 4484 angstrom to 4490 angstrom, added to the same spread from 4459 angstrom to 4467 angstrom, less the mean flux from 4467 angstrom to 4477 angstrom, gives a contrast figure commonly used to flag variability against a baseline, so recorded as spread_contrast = -12.9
